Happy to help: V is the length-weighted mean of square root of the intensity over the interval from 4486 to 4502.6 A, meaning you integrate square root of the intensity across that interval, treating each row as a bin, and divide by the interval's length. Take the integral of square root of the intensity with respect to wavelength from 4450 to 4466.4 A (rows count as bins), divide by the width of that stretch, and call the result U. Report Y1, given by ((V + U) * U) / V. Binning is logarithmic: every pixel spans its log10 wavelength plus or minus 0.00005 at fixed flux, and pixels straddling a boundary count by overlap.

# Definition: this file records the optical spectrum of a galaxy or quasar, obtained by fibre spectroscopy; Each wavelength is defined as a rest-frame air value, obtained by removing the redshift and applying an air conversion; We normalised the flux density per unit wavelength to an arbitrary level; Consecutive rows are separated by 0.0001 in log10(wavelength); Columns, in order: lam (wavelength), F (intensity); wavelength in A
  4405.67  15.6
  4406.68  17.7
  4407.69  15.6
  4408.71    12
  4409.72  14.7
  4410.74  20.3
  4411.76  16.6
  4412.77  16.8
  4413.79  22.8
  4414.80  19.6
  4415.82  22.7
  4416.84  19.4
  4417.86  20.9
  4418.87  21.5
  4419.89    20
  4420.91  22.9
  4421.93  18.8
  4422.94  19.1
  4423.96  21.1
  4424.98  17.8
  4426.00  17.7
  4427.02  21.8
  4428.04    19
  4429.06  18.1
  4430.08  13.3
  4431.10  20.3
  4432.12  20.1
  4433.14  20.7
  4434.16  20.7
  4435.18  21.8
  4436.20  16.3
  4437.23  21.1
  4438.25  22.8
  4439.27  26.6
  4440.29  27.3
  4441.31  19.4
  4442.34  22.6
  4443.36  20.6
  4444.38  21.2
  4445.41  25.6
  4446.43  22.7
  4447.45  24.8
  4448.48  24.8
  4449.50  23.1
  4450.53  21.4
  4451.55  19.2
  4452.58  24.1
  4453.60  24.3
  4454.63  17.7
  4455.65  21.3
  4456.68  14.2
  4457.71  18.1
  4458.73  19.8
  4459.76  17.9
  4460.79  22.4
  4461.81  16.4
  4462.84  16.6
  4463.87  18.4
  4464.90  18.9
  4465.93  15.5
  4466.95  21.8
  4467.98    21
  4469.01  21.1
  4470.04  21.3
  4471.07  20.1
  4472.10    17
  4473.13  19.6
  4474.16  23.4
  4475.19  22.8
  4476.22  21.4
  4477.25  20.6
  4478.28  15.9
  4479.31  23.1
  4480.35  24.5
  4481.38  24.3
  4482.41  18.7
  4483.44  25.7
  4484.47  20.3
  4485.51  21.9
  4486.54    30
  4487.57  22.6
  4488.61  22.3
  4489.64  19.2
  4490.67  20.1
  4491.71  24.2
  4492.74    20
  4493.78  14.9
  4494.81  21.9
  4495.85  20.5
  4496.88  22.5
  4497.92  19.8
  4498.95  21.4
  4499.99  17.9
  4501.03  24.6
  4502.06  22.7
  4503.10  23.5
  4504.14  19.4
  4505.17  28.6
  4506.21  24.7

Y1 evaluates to 8.47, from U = 4.36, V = 4.63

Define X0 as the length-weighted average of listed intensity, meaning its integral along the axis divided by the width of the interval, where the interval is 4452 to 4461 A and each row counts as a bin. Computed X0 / 19.9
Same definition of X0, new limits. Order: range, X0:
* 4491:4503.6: 21.1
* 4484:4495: 21.6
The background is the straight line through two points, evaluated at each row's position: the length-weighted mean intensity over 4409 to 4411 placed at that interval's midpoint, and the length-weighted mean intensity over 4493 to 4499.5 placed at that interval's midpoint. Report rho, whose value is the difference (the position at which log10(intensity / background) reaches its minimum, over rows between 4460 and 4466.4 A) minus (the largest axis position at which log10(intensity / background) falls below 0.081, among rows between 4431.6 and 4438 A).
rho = 28.7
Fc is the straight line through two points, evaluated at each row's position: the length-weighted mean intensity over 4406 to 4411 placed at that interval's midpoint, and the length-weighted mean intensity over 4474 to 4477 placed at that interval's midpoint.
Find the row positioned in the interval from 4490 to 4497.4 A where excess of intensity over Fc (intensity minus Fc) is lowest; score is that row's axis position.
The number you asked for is 4493.78 A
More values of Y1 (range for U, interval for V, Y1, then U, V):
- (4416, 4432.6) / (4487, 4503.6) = 8.66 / 4.41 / 4.59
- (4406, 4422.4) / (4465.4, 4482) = 8.44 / 4.33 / 4.55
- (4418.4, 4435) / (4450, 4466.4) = 8.90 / 4.42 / 4.36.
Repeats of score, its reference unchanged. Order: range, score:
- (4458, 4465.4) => 4461.81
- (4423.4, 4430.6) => 4430.08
